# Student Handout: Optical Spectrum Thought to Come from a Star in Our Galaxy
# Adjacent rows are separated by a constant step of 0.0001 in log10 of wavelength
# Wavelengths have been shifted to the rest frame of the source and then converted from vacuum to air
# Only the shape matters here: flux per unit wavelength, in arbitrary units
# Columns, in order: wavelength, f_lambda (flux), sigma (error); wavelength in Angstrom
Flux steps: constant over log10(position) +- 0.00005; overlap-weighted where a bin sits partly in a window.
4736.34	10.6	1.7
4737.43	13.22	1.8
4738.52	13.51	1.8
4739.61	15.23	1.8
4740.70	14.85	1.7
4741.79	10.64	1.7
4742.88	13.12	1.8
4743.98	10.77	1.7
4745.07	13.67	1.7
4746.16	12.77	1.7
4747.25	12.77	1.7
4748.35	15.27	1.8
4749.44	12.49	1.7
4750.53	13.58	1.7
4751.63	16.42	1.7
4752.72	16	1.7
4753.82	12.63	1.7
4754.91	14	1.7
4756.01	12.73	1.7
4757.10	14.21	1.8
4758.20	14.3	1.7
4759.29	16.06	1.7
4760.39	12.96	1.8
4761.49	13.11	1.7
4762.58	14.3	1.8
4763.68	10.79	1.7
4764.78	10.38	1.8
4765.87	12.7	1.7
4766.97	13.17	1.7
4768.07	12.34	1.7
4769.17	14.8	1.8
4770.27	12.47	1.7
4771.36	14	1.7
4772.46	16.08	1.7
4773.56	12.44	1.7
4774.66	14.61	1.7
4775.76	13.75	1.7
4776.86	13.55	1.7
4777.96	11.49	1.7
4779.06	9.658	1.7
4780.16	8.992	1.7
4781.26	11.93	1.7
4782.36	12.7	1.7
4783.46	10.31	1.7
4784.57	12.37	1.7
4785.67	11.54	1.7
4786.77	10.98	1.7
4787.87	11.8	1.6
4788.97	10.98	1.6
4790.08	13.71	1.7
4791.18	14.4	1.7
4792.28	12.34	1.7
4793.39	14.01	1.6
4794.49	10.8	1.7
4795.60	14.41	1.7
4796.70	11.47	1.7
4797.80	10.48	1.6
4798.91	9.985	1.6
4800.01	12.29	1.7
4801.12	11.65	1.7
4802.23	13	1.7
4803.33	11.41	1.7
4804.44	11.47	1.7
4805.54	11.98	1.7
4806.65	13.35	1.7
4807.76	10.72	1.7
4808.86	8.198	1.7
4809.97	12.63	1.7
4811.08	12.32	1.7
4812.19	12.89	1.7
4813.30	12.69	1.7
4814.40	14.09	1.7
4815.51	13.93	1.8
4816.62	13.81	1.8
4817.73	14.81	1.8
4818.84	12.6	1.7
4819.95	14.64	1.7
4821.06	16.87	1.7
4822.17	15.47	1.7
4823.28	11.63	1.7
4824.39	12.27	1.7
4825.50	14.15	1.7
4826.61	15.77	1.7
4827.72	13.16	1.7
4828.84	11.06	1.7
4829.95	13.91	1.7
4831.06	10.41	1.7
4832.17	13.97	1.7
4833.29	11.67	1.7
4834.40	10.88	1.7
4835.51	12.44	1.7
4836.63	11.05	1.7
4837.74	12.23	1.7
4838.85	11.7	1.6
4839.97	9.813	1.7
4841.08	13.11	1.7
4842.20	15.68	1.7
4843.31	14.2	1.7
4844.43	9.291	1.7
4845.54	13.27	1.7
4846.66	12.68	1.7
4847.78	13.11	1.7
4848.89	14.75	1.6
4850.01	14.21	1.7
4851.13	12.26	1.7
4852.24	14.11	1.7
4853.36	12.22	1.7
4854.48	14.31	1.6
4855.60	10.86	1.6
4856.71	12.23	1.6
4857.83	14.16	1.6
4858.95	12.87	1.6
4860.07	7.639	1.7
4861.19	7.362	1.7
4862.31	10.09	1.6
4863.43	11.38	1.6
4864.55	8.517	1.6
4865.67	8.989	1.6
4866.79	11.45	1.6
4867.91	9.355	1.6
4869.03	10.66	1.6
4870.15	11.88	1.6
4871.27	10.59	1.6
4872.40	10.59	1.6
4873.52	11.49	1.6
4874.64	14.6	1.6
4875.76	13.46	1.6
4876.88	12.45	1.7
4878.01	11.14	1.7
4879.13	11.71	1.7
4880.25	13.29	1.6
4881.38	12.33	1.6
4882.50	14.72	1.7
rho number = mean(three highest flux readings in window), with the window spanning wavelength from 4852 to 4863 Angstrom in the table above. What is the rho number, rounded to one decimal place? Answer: 14.2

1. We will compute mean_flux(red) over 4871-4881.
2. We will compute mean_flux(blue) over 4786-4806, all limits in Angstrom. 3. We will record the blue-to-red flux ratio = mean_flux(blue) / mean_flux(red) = 0.99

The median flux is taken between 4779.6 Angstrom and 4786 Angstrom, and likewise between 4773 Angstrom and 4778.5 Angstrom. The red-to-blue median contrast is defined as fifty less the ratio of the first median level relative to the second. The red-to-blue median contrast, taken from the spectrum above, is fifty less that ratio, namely 49.1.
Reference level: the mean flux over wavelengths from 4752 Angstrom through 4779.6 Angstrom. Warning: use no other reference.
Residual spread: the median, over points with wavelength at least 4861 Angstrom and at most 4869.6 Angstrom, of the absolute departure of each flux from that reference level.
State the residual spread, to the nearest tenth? 3.6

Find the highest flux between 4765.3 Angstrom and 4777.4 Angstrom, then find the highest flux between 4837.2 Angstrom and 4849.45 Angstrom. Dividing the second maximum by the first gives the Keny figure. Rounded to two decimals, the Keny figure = 0.98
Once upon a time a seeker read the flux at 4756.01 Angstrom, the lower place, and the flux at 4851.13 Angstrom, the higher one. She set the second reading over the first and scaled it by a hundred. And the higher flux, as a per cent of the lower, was 96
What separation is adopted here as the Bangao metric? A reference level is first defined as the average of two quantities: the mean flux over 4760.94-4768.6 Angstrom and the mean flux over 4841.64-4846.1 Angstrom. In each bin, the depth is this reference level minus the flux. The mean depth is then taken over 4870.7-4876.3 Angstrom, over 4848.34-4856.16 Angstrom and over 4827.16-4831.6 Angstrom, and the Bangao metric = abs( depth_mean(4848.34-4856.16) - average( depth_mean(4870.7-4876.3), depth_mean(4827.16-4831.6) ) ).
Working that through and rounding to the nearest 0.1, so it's 1.1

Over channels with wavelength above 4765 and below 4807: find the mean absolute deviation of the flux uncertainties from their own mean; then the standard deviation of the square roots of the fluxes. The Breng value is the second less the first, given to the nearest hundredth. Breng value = 0.20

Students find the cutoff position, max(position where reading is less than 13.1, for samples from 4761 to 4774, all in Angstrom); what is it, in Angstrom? 4773.56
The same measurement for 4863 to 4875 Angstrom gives 4873.52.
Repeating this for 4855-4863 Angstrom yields 4862.31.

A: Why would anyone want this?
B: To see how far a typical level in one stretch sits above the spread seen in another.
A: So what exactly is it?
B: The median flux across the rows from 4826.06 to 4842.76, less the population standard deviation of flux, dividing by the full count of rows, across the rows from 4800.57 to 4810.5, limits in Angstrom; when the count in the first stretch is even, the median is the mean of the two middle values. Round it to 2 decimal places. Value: 10.79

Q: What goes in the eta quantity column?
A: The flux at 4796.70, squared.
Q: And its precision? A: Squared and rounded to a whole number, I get 132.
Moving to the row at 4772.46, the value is 259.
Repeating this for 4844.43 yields 86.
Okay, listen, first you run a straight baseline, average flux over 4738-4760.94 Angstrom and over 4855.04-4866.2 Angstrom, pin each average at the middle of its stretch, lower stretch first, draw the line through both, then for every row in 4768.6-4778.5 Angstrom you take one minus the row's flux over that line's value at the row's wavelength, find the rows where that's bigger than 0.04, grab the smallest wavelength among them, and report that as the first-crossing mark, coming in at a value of 4770.27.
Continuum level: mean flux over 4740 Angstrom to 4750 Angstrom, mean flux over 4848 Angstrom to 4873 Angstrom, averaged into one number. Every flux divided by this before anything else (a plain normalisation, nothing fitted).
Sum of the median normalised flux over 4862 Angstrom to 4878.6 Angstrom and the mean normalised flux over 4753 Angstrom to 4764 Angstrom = 2.03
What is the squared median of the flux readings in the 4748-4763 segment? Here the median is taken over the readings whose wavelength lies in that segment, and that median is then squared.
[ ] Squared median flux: 199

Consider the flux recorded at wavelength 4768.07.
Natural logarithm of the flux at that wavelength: 2.51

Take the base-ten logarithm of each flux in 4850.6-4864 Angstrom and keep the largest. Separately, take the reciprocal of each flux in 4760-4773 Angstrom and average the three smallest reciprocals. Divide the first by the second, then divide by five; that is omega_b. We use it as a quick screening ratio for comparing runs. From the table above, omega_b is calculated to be 3.47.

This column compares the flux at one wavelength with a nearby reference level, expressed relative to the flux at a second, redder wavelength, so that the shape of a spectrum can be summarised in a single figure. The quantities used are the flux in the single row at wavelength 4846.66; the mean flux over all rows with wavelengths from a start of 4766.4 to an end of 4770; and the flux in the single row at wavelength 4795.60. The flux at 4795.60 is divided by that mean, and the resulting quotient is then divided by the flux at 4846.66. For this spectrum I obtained 0.085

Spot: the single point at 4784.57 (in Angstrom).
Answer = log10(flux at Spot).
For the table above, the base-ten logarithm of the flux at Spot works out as 1.09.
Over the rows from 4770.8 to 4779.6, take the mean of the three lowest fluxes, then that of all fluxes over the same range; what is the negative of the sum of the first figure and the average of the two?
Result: -23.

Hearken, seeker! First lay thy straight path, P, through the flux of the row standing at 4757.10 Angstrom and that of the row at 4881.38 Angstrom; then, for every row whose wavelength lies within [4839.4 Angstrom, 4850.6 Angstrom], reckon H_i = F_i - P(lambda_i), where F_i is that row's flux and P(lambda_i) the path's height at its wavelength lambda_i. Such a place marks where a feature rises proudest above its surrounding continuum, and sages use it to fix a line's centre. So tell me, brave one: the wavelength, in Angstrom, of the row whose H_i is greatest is 4842.20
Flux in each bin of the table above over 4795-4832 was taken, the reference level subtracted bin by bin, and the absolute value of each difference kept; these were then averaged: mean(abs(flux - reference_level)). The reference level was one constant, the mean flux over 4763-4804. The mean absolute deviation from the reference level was 1.46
